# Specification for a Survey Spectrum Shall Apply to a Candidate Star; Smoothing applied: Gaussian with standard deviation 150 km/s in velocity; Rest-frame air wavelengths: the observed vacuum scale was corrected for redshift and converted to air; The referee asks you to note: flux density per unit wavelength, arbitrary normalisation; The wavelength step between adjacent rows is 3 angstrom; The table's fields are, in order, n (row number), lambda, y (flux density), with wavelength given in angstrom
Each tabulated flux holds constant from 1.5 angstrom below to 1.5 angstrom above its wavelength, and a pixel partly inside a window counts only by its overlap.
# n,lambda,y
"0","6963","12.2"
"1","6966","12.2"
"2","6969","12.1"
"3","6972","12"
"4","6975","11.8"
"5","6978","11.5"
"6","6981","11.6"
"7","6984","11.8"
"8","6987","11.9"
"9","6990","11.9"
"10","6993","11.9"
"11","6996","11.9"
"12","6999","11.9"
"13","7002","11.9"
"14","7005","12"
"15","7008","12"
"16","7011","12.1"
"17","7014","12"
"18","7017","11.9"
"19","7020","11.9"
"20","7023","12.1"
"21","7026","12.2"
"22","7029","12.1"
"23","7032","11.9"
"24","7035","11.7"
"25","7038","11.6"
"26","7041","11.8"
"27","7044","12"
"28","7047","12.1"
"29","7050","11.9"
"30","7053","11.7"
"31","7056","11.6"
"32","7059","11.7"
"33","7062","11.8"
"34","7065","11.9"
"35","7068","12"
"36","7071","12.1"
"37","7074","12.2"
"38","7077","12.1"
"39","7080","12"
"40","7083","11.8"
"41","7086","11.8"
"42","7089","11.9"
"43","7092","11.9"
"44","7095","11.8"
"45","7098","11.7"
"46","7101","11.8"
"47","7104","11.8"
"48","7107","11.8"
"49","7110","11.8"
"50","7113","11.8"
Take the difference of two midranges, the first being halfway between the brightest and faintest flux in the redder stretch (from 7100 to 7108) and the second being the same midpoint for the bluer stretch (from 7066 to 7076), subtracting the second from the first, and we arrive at -0.30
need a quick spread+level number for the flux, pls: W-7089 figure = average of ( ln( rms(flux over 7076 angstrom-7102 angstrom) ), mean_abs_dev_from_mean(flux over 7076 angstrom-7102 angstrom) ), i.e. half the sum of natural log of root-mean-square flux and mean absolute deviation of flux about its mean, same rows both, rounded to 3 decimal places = 1.285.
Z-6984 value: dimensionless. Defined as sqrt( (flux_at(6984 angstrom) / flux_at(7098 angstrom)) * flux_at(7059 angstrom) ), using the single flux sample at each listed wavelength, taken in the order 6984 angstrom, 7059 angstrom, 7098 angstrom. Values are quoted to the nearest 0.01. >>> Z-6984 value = 3.44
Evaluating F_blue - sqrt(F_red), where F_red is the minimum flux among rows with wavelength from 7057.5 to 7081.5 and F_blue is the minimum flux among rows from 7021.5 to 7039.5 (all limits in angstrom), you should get 8.18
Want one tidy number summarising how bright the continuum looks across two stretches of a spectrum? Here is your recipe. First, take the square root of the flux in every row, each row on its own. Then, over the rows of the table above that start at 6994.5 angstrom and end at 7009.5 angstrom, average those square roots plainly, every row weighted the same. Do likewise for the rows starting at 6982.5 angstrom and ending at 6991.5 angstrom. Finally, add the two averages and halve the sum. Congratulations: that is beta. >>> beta 3.45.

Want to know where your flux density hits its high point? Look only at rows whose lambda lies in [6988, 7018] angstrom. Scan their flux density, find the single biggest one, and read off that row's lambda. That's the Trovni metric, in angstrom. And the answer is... 7011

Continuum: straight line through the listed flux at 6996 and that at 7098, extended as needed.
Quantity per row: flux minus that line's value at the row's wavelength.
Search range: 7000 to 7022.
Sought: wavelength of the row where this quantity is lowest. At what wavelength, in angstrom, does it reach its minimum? 7002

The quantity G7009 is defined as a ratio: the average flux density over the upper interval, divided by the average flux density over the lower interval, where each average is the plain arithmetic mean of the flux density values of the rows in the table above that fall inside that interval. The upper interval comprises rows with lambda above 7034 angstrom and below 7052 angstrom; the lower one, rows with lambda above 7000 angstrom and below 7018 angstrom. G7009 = 0.989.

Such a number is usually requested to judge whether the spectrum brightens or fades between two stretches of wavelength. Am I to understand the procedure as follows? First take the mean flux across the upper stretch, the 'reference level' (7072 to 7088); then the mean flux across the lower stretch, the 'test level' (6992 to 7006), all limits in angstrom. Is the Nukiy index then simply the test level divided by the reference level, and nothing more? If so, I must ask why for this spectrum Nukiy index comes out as 0.99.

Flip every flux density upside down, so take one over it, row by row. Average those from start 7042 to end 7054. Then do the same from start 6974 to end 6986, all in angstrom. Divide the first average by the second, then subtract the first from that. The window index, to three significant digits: 0.895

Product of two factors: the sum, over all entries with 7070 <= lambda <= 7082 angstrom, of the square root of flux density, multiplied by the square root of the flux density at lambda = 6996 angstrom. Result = 48.0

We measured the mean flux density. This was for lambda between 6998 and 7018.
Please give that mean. 12.0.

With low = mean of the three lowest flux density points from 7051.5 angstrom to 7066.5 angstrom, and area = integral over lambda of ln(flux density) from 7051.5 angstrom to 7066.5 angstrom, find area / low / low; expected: 0.271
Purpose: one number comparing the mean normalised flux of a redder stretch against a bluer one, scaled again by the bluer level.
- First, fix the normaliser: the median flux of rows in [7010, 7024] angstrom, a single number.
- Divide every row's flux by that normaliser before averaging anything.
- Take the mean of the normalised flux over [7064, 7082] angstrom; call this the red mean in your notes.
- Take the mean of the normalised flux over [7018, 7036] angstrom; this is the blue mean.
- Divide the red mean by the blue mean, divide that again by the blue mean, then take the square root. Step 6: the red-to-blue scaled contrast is 1.00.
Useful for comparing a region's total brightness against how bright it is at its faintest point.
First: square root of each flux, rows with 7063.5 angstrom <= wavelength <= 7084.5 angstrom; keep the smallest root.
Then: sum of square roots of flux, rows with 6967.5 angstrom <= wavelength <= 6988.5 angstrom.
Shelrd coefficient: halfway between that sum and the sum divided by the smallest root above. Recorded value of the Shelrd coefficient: 15.5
